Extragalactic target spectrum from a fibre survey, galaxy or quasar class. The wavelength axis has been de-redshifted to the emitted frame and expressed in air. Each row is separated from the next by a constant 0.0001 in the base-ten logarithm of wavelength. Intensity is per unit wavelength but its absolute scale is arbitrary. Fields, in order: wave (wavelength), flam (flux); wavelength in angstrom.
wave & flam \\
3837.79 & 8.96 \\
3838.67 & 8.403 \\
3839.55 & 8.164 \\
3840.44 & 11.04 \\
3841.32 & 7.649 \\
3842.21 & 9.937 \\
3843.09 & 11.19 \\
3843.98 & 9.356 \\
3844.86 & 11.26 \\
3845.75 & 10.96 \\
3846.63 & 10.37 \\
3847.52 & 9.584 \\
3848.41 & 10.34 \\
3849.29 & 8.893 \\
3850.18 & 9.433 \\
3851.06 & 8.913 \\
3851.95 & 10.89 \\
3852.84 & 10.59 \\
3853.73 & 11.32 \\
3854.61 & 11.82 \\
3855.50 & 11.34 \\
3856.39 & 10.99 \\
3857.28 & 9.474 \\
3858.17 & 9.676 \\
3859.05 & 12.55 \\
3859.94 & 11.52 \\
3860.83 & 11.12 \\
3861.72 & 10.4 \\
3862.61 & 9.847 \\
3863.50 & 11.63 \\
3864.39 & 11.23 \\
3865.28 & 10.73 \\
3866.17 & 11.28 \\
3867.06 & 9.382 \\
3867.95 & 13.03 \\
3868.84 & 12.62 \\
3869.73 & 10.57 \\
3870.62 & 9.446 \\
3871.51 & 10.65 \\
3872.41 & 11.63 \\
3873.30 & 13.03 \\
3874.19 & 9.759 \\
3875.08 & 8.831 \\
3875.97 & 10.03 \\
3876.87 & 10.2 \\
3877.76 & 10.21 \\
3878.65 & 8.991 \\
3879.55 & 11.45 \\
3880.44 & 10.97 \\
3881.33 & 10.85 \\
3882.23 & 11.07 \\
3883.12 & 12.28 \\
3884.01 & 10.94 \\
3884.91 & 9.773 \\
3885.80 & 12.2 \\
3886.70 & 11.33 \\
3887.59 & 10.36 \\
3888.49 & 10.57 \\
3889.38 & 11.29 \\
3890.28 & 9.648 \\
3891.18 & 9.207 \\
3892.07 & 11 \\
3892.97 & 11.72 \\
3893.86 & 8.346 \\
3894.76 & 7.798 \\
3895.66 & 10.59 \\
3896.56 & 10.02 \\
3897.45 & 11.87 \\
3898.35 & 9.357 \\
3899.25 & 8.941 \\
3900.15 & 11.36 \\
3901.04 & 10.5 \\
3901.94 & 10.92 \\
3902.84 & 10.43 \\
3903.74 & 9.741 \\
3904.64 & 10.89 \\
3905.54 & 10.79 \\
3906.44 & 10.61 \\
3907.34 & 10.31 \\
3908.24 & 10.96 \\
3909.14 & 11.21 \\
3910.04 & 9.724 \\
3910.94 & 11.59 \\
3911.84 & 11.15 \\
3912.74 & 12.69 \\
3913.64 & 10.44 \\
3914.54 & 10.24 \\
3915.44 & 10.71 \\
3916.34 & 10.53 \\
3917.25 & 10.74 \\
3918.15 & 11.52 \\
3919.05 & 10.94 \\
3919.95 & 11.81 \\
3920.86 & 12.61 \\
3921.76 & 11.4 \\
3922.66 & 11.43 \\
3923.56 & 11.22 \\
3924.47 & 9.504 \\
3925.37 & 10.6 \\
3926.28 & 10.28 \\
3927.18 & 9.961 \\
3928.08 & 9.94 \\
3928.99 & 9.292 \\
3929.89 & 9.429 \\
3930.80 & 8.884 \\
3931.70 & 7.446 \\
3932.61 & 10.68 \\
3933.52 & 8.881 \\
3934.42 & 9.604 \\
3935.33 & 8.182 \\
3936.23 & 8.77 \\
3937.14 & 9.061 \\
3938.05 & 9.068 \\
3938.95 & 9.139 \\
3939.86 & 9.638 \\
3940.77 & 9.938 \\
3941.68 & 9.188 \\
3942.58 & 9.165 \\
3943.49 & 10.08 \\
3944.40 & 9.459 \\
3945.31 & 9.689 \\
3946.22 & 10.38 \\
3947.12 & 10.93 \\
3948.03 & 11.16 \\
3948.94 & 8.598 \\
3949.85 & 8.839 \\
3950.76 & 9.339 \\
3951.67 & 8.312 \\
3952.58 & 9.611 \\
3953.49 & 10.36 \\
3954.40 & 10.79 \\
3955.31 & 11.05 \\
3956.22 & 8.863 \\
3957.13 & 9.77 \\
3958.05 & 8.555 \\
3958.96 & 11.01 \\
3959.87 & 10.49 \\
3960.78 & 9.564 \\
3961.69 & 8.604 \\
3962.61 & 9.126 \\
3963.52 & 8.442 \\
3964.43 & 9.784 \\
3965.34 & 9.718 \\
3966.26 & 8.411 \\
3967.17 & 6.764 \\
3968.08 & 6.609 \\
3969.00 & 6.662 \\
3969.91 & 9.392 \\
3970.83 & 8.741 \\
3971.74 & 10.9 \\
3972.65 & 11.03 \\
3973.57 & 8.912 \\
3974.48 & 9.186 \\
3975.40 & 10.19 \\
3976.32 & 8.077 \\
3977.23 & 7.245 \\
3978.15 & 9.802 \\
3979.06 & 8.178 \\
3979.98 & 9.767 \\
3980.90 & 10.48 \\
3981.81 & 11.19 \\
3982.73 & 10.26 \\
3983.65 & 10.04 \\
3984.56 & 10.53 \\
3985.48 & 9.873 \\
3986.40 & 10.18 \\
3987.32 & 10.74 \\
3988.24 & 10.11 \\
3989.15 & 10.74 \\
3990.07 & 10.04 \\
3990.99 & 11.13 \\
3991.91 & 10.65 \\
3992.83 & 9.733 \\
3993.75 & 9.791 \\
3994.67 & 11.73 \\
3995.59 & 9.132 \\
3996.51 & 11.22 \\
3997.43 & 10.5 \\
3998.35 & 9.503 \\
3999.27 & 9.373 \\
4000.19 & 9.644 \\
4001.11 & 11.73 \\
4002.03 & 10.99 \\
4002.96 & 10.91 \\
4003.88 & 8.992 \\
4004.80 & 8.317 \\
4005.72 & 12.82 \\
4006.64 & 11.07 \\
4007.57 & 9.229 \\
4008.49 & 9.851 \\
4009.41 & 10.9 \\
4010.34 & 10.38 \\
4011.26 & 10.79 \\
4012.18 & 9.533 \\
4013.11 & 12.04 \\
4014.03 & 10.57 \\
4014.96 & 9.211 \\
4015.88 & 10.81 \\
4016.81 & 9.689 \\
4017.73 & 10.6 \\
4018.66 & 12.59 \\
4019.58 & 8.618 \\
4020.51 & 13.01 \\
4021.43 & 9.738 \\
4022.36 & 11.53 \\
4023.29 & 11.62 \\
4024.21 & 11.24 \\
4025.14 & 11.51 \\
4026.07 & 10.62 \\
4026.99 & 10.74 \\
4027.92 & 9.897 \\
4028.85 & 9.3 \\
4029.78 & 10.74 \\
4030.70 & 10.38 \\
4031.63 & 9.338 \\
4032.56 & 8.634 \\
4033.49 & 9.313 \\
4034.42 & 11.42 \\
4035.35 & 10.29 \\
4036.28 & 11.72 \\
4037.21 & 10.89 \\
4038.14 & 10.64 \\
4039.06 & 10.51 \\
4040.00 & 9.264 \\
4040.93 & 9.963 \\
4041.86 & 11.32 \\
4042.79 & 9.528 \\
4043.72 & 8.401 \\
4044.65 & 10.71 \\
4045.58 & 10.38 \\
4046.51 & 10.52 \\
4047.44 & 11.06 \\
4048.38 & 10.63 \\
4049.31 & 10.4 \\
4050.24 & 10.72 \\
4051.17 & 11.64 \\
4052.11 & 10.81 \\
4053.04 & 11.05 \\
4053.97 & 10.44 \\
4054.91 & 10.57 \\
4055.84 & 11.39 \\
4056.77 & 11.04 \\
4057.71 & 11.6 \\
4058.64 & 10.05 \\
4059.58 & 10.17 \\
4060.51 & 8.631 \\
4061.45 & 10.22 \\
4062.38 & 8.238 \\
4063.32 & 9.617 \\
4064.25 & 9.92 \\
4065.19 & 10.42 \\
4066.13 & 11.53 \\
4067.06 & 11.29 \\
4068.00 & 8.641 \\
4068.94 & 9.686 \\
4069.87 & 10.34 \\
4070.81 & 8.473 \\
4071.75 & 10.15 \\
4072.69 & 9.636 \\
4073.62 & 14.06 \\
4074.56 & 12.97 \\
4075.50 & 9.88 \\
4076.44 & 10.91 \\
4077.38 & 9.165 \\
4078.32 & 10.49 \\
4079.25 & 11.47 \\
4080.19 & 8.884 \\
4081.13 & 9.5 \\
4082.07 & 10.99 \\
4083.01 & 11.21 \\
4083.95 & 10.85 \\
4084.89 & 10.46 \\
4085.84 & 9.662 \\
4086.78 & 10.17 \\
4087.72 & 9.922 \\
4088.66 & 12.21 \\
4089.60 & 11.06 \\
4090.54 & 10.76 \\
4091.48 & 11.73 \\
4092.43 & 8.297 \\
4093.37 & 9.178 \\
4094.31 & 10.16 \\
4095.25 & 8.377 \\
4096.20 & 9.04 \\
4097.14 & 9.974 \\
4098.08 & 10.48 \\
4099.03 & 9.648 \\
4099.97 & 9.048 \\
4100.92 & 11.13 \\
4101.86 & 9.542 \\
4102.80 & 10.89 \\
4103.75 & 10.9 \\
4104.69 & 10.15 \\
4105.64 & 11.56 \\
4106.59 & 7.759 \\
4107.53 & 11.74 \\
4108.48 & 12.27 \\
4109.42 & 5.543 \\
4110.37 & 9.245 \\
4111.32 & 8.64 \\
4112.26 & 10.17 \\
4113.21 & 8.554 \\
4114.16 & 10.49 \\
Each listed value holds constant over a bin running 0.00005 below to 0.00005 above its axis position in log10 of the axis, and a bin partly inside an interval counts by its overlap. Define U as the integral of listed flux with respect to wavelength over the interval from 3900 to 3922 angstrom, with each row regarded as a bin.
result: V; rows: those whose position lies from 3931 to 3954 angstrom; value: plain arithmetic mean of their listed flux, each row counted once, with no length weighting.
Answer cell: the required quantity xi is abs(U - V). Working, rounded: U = 241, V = 9.4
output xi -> 231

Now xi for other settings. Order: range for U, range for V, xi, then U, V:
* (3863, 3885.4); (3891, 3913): 232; 242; 10.5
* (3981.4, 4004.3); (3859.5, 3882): 226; 237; 10.8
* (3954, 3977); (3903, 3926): 201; 212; 10.9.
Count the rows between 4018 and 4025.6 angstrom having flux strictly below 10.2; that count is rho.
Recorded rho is 2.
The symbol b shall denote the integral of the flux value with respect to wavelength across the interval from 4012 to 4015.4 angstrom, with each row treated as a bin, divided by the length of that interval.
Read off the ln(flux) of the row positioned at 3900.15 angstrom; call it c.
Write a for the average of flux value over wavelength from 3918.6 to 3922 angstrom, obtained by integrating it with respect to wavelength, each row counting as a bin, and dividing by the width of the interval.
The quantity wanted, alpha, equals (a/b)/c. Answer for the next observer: 0.46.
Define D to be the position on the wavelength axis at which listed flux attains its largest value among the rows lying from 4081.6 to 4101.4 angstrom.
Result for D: 4088.66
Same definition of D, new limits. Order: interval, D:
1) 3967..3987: 3981.81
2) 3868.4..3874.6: 3873.30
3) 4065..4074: 4073.62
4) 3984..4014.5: 4005.72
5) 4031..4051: 4036.28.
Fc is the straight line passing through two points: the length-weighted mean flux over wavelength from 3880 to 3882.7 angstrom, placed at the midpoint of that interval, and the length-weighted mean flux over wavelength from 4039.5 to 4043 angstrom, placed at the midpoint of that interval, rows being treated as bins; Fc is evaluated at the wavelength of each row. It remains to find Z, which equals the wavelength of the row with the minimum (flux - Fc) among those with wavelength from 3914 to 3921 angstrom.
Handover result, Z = 3914.54 angstrom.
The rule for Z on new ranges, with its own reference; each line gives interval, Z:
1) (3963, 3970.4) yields 3968.08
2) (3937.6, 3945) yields 3938.05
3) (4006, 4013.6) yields 4007.57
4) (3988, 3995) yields 3992.83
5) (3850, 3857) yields 3851.06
